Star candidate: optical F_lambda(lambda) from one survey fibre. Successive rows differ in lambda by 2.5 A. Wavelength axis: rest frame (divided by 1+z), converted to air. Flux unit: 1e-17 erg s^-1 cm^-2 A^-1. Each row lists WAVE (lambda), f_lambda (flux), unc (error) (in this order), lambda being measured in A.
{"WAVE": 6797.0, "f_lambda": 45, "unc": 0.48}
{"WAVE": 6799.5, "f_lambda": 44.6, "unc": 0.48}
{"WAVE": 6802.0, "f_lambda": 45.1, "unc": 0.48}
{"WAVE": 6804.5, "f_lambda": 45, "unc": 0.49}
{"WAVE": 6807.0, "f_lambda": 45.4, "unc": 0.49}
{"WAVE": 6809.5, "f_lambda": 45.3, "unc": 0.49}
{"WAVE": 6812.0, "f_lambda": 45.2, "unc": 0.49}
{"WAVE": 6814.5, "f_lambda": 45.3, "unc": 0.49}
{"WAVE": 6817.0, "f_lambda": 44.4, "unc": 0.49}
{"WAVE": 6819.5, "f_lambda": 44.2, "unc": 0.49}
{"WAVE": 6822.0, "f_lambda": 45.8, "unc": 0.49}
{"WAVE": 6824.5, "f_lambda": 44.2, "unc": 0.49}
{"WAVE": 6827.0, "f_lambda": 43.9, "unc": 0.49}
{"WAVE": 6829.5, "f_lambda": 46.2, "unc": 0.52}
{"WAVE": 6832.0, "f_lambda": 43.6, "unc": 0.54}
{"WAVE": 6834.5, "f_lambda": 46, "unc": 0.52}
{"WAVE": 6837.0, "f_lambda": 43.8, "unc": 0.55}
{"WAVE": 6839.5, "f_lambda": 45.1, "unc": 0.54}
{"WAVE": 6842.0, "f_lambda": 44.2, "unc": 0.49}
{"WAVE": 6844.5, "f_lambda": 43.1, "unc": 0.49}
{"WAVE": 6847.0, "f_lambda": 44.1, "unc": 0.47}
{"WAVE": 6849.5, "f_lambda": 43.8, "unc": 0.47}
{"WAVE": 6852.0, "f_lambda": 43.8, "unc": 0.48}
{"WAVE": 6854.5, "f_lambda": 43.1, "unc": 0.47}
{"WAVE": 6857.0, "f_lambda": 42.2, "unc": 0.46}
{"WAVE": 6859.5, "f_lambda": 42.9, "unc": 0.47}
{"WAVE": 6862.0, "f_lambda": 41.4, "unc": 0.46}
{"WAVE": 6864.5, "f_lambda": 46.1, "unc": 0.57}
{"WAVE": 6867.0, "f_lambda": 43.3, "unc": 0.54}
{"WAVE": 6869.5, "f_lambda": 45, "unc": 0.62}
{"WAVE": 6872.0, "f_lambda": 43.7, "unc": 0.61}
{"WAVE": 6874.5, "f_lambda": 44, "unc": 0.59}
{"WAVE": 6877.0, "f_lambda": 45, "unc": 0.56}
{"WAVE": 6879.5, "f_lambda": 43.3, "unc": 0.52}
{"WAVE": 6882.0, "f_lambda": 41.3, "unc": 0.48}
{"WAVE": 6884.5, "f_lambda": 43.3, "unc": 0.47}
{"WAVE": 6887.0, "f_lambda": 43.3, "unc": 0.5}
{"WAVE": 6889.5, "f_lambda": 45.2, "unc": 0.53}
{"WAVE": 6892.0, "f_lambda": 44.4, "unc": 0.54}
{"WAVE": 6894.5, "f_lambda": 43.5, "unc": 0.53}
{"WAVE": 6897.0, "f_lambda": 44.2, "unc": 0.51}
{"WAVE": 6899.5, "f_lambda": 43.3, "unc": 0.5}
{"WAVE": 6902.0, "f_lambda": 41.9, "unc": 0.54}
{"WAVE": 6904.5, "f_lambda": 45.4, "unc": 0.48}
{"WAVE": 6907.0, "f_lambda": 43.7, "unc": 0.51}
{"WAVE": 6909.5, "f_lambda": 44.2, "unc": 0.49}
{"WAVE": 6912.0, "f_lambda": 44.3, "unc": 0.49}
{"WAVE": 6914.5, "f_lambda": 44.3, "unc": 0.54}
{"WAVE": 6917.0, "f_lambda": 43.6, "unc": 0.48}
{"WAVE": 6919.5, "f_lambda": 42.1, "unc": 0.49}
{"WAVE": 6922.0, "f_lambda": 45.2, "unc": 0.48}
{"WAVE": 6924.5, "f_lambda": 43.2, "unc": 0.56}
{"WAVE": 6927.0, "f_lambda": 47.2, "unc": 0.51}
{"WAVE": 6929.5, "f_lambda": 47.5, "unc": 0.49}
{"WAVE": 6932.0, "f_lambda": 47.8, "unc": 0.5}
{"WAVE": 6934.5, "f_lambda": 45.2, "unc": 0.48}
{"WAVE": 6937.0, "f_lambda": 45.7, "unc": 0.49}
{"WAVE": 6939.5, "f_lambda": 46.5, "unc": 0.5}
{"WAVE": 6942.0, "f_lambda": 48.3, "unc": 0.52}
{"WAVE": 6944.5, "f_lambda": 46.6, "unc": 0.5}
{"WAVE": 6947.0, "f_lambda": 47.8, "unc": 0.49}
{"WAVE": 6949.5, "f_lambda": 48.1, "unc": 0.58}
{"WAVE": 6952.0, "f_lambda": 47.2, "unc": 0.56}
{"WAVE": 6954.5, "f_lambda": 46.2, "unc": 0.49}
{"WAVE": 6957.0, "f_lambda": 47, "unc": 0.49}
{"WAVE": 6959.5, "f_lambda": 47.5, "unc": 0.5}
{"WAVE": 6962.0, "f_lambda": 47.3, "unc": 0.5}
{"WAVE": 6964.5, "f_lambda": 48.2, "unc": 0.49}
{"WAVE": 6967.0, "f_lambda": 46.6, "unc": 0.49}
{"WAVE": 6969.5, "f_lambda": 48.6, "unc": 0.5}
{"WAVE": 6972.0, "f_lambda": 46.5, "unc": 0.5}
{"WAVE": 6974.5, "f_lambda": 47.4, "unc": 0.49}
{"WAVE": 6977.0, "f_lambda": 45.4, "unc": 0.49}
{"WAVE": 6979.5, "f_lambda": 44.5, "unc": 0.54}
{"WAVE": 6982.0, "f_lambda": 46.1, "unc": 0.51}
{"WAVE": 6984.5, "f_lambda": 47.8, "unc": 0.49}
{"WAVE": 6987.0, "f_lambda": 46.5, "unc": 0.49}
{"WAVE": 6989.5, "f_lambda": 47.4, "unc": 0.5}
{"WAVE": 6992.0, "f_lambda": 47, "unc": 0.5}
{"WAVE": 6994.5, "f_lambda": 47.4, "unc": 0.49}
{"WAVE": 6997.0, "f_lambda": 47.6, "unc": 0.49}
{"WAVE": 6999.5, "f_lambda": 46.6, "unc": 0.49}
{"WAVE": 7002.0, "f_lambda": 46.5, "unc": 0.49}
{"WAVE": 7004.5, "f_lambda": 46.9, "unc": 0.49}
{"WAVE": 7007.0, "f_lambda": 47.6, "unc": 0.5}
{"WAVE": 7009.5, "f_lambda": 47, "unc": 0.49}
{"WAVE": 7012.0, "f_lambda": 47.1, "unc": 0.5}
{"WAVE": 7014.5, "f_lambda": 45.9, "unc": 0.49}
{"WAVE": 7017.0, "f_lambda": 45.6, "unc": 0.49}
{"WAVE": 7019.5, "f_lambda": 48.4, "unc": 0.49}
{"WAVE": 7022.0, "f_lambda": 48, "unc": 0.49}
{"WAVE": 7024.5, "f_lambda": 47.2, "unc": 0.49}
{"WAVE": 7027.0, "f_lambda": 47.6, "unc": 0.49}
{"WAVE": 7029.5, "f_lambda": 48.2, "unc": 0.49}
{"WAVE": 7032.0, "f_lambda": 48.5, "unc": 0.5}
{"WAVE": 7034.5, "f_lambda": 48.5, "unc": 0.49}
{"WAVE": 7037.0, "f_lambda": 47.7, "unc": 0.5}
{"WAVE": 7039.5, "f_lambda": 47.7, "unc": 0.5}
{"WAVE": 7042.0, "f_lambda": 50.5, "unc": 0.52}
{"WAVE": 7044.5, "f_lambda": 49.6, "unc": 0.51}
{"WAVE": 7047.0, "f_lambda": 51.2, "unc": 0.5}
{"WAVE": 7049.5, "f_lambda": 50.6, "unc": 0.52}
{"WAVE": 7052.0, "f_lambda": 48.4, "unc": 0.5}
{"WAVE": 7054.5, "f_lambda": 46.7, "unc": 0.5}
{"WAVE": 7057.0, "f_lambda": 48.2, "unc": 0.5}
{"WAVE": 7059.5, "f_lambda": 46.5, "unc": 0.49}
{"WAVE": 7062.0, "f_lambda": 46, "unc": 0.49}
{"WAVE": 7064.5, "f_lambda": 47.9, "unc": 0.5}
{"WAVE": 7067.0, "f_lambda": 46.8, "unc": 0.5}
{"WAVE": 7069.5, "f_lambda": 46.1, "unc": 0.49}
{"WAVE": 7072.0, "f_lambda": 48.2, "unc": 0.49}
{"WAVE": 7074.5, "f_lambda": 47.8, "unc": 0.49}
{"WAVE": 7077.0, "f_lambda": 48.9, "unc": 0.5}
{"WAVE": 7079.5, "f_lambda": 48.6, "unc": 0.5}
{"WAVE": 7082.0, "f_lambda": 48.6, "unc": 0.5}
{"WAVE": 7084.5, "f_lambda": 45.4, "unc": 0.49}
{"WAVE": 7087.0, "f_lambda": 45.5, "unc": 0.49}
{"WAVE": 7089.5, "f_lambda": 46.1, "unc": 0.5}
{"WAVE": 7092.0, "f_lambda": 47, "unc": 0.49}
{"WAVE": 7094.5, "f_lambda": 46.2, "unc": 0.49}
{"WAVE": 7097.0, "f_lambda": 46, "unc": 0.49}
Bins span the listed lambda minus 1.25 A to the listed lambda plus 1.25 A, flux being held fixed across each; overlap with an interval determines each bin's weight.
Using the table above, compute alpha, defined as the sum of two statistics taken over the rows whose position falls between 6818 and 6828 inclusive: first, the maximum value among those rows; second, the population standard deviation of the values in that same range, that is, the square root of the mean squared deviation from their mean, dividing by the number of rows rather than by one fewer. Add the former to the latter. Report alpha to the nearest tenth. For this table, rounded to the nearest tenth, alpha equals 46.5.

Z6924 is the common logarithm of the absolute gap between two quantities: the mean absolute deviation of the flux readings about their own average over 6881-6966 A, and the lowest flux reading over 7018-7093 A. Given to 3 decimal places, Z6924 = 1.640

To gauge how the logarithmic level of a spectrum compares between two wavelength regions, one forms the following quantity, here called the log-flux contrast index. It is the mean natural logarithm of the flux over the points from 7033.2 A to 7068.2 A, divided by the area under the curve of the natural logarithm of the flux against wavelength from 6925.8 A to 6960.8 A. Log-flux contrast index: 0.0288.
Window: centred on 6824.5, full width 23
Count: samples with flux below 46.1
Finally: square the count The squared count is 64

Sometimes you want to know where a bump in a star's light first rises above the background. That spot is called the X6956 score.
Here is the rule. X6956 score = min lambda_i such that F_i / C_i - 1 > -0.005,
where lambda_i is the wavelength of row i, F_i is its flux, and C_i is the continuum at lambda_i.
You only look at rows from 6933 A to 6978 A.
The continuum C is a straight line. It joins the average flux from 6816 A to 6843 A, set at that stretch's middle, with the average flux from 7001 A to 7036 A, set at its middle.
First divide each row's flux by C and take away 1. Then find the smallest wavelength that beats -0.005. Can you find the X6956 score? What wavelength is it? 6939.5 A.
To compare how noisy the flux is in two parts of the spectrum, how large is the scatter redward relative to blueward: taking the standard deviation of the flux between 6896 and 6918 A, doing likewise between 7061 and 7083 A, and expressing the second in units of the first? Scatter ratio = 1.2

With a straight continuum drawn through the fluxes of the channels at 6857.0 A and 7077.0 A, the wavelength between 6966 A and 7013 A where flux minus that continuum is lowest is 6979.5 A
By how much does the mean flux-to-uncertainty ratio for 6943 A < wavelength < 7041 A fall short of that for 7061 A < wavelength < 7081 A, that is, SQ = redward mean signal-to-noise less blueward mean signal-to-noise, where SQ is 1.4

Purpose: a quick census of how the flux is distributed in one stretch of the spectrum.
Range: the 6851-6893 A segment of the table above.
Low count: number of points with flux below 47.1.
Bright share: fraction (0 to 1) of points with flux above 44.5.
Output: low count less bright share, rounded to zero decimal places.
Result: 17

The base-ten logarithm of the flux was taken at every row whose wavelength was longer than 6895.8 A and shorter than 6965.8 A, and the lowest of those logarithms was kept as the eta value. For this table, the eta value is 1.62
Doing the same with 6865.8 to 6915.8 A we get 1.62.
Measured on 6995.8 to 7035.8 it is 1.66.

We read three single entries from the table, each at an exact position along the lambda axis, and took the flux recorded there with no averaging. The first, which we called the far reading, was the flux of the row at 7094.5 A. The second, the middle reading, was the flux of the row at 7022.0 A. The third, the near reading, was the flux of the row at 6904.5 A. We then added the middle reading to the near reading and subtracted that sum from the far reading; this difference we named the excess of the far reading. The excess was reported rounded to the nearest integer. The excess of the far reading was -47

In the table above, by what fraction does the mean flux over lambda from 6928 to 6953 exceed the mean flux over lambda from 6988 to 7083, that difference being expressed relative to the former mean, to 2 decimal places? -0.01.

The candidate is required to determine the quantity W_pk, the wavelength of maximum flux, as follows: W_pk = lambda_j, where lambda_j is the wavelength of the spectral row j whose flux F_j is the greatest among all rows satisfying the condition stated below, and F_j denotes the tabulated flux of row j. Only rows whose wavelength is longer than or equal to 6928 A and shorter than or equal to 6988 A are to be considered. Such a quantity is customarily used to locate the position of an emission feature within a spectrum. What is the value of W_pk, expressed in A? 6969.5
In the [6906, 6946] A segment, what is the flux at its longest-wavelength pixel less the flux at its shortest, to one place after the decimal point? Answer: 2.9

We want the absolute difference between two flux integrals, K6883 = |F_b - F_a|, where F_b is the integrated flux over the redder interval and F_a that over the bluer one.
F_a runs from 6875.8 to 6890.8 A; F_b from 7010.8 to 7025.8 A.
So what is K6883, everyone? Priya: 52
